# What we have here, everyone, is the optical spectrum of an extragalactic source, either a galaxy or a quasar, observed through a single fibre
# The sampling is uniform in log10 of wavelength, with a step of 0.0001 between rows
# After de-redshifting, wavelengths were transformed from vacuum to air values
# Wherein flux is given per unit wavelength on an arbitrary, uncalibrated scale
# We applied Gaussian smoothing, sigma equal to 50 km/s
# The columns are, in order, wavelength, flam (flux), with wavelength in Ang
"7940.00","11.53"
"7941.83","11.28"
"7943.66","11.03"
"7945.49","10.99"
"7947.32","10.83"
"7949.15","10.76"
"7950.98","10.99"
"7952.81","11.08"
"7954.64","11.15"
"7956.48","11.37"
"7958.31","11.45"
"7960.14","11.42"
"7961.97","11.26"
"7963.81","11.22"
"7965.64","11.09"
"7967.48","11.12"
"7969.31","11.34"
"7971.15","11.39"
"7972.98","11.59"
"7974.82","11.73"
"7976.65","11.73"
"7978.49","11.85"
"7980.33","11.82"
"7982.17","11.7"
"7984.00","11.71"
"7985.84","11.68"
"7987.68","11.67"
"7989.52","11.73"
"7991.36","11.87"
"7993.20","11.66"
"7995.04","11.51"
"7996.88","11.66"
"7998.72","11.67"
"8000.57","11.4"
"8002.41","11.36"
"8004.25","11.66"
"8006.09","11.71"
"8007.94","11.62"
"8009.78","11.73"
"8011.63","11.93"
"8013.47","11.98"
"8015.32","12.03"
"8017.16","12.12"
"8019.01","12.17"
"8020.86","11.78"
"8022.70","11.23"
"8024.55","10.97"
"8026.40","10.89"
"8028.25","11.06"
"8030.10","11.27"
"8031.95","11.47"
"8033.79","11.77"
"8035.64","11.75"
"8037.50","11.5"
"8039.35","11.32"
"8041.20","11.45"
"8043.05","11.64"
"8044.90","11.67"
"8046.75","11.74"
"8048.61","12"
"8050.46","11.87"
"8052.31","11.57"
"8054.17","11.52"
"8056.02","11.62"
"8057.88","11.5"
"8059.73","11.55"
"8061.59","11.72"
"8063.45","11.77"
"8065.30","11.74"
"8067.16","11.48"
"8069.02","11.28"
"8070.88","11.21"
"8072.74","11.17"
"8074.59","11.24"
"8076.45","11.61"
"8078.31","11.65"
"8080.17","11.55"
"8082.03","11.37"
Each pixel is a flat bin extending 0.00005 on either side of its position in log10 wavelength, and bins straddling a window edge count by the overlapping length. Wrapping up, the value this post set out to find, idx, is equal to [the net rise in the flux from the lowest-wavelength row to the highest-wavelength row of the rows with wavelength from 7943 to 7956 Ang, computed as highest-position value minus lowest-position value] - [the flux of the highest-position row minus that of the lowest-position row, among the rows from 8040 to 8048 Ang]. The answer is -0.17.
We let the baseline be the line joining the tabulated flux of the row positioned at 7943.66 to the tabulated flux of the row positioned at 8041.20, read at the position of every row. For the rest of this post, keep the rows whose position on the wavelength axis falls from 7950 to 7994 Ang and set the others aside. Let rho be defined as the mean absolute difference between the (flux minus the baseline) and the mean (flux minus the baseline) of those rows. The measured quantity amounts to 0.20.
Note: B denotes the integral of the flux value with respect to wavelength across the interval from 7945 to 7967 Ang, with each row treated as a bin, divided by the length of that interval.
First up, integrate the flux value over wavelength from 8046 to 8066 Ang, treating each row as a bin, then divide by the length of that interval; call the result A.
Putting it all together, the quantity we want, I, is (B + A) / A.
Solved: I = 1.95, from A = 11.7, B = 11.1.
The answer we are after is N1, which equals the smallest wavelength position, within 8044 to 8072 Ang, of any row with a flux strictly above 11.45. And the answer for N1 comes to 8044.90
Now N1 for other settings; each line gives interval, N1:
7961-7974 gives 7972.98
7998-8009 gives 7998.72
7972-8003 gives 7972.98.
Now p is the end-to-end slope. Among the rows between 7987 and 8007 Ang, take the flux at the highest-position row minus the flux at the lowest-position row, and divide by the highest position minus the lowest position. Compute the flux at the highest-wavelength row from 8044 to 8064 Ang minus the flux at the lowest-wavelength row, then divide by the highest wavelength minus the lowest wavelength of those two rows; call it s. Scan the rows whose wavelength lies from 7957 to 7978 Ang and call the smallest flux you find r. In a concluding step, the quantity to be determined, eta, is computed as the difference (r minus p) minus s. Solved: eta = 11.1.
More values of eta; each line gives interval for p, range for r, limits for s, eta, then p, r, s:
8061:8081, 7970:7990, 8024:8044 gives 11.4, -0.009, 11.39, 0.036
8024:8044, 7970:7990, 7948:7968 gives 11.3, 0.036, 11.39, 0.020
